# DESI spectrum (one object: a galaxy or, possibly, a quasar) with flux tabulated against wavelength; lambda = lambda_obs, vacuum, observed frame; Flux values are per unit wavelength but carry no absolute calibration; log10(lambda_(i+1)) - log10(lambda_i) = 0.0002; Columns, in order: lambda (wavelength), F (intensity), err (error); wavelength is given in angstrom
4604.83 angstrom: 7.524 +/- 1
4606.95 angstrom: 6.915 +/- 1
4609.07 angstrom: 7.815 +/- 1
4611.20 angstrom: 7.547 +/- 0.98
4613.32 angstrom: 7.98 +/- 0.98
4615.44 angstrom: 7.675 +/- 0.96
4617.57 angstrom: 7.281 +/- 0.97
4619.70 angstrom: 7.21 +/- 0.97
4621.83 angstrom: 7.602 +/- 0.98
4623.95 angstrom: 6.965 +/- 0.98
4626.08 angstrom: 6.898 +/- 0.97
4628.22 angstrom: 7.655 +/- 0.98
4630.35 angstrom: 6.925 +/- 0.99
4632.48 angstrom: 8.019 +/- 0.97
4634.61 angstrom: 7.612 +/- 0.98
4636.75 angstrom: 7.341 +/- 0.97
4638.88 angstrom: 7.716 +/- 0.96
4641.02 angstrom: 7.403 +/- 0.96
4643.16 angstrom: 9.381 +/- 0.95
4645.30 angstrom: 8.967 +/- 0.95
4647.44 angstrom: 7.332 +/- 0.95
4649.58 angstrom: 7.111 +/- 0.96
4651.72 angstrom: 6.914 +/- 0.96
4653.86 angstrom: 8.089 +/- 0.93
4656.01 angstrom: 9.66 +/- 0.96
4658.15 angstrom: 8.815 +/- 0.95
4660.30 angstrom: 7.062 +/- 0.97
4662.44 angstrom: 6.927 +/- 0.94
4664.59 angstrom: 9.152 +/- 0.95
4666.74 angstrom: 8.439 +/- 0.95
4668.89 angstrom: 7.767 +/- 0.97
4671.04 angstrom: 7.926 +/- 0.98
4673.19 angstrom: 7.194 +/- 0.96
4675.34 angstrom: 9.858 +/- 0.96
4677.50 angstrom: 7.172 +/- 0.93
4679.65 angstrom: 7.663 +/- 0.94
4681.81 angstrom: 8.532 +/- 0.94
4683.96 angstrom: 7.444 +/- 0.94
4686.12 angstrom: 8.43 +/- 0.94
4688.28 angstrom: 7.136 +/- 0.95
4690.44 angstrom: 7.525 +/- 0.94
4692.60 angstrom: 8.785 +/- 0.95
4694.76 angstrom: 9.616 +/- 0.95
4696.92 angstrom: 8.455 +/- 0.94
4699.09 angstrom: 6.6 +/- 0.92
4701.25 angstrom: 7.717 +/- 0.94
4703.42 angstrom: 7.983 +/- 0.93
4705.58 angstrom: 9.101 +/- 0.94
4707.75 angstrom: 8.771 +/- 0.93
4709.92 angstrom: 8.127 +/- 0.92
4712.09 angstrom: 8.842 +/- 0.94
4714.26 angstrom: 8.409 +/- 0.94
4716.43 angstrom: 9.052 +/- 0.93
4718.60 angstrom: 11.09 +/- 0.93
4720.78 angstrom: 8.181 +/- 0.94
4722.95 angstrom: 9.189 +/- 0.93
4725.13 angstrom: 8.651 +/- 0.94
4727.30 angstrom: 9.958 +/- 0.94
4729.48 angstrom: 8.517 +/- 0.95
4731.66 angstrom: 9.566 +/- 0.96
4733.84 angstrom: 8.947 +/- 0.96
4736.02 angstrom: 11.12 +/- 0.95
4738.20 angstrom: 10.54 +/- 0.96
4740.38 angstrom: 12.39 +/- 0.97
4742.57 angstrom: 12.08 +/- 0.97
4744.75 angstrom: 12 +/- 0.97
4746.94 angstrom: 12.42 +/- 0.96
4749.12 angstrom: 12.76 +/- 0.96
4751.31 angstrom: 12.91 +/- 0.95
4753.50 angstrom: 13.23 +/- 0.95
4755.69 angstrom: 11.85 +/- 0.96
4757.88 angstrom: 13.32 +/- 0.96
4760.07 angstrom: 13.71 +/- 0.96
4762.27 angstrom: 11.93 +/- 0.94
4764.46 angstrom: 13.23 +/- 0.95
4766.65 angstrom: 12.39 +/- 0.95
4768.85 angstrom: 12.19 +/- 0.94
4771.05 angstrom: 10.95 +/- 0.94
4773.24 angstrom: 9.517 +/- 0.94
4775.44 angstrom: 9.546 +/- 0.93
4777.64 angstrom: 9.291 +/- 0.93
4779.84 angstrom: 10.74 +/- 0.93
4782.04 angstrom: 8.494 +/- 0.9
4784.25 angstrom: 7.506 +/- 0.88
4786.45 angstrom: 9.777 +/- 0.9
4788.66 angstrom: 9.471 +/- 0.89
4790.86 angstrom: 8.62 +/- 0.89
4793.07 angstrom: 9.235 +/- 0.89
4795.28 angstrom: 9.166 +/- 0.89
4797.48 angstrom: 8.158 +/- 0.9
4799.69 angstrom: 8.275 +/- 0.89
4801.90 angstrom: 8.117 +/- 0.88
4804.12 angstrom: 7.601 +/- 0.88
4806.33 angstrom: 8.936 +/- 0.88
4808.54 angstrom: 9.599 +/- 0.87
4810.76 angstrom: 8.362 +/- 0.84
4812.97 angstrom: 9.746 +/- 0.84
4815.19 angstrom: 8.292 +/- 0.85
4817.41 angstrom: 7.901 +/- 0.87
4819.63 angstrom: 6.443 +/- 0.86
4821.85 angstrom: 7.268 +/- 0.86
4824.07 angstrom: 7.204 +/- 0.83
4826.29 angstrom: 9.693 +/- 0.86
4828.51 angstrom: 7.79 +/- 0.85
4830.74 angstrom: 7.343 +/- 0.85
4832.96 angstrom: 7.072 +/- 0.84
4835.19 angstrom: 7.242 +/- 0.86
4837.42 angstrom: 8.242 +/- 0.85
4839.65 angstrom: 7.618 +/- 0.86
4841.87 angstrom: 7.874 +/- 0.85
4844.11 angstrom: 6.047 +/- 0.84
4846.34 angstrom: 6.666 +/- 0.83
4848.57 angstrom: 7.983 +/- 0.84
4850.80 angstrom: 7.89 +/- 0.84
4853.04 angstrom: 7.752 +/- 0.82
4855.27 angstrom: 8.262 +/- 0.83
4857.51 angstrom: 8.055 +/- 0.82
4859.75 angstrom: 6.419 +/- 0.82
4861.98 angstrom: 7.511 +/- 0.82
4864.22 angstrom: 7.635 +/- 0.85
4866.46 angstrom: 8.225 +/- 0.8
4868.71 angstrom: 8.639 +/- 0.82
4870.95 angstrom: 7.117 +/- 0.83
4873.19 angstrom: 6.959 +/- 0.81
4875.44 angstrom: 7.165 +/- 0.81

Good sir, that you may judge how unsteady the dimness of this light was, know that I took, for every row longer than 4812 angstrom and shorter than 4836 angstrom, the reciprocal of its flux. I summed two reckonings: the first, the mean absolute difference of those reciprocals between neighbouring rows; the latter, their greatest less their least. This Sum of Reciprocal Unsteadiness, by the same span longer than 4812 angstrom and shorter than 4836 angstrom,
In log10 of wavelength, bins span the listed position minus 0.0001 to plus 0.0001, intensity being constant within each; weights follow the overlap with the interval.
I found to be 0.067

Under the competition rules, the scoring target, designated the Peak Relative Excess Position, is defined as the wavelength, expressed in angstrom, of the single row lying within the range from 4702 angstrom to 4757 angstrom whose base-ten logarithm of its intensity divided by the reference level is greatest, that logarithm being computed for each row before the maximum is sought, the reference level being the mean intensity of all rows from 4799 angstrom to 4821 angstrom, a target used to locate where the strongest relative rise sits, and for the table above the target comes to 4753.50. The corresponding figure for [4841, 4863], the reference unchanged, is 4855.27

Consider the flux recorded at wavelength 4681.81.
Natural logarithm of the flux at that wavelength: 2.14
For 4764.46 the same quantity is 2.58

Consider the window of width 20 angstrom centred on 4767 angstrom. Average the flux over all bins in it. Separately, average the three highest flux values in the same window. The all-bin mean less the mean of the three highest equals -1.6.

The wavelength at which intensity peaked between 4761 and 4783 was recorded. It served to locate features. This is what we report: 4764.46 angstrom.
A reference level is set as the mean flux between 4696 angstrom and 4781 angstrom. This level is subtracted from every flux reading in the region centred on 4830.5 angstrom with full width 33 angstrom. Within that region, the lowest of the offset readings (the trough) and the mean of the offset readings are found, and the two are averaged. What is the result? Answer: -3.61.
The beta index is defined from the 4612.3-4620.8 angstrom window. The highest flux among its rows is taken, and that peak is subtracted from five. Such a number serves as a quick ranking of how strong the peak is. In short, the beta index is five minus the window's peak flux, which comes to -3.0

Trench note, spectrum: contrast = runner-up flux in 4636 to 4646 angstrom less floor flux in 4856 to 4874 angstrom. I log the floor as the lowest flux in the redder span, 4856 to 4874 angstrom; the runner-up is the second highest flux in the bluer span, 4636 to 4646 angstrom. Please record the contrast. 2.5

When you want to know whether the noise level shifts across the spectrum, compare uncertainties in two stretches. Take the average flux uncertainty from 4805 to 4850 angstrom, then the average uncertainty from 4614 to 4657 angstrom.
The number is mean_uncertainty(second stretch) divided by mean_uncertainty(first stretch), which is 1.13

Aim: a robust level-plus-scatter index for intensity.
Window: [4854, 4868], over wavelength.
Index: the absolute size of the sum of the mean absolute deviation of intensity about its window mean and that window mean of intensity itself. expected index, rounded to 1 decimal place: 8.2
